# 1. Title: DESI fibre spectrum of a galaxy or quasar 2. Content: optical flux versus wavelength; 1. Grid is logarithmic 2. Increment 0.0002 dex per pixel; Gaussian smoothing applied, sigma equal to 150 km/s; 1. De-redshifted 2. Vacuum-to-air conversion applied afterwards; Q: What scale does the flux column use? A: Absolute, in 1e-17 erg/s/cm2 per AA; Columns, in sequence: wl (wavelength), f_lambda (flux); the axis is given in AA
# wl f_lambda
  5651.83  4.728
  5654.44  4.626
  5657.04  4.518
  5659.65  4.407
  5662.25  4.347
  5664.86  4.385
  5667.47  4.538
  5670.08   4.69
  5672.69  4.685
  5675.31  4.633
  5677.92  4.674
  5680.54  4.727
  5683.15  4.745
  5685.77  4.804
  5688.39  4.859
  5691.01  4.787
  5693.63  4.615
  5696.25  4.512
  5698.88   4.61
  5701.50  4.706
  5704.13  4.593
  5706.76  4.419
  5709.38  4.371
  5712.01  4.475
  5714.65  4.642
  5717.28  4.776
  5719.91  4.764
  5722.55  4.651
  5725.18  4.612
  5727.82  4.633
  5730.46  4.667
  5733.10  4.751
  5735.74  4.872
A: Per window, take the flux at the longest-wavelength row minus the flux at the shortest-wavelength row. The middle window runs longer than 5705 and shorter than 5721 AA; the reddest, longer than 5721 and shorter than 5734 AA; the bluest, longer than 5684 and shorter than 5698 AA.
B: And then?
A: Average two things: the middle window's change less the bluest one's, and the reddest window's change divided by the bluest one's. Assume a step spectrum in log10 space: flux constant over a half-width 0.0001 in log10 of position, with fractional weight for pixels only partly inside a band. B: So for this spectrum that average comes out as 0.15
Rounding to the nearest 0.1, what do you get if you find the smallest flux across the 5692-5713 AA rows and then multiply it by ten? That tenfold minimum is 43.7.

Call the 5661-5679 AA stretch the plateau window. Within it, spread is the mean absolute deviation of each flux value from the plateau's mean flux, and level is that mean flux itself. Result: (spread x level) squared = 0.31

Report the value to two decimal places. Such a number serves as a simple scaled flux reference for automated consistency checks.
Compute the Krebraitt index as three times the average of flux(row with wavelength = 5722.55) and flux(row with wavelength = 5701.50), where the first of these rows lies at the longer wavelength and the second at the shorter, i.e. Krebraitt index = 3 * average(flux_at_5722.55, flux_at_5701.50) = 14.04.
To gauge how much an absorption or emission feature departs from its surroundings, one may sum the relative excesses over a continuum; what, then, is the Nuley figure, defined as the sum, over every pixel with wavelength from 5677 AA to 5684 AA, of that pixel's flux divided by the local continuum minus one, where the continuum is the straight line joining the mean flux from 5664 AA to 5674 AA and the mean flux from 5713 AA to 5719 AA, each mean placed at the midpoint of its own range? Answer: 0.07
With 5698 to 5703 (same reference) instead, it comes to 0.00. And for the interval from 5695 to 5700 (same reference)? -0.04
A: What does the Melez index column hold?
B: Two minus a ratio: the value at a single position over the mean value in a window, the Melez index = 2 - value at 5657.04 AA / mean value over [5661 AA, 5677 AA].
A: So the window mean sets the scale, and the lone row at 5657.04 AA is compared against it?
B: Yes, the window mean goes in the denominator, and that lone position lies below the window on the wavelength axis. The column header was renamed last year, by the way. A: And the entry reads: 1.01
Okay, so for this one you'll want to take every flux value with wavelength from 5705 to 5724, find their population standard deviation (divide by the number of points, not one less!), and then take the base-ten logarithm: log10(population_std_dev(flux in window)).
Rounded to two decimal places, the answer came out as -0.82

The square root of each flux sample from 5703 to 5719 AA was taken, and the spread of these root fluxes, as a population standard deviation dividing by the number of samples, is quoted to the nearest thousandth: 0.033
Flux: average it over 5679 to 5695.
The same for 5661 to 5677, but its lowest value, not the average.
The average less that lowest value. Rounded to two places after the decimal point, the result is 0.41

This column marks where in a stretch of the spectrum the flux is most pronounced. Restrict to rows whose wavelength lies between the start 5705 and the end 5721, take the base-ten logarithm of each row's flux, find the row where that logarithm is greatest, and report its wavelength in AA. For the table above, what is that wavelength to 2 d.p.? 5717.28 AA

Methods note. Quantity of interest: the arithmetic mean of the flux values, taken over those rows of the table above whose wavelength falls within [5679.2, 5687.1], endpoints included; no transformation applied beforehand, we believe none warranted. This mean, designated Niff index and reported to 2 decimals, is 4.76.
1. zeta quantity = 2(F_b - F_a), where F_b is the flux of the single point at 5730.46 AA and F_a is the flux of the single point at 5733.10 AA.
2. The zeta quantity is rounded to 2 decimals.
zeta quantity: -0.17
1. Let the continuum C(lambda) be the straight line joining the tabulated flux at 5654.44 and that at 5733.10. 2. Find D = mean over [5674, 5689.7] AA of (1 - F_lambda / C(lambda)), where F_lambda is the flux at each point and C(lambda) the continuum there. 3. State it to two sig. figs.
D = -0.015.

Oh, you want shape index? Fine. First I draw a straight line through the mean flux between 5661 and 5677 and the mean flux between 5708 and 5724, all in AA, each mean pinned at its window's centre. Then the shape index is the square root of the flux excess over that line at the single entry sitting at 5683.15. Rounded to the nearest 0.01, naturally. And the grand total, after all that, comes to 0.42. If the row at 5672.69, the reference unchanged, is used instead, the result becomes 0.36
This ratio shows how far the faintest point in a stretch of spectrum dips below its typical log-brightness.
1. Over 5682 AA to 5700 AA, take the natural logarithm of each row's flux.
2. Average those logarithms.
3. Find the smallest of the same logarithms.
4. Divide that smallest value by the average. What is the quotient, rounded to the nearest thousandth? 0.973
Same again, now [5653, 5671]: 0.977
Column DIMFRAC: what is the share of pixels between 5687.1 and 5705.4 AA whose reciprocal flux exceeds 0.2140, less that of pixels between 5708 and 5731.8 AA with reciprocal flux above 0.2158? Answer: 0.1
